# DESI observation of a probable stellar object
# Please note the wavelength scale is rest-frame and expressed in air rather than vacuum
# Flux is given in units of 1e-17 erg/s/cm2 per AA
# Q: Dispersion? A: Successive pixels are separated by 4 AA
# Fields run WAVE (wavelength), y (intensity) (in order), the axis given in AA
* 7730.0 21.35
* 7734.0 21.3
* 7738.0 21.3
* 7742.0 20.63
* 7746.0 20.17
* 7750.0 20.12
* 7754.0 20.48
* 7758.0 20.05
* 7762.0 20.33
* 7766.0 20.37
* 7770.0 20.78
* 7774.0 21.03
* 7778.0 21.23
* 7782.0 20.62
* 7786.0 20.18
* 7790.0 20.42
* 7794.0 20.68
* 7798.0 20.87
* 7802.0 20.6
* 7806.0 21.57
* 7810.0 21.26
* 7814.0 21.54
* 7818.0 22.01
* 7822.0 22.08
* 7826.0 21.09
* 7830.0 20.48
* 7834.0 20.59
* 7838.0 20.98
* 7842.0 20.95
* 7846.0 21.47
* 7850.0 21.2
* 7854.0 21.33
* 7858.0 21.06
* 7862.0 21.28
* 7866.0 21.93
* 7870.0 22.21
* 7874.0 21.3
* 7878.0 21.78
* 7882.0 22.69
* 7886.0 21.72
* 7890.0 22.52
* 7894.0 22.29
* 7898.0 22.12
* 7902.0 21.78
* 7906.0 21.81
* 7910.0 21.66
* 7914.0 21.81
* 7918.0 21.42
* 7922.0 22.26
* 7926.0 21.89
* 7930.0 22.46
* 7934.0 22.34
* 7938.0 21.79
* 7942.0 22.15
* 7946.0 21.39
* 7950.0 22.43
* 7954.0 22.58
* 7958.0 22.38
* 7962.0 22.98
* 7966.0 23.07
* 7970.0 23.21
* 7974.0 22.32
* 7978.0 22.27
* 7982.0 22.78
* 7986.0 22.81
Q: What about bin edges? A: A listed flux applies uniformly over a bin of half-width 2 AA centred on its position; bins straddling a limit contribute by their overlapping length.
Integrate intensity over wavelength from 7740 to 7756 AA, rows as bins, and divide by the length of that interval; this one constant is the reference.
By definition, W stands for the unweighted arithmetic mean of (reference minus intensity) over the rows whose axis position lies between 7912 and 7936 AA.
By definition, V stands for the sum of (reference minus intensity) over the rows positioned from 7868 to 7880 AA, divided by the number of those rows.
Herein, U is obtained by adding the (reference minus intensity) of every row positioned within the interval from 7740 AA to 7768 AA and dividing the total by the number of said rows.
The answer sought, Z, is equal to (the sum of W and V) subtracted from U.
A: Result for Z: 3.1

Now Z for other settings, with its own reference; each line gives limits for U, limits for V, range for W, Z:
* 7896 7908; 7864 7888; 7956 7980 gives 2.4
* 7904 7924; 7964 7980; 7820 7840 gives 1.6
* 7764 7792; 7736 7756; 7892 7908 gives 1.5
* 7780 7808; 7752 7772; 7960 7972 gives 2.4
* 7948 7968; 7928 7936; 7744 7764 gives -0.4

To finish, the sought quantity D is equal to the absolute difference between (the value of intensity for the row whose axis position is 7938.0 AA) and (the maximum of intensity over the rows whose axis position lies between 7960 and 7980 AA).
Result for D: 1.4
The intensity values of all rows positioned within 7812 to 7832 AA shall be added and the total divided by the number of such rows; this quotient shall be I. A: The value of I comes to 21.4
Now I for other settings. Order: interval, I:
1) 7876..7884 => 22.2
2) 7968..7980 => 22.6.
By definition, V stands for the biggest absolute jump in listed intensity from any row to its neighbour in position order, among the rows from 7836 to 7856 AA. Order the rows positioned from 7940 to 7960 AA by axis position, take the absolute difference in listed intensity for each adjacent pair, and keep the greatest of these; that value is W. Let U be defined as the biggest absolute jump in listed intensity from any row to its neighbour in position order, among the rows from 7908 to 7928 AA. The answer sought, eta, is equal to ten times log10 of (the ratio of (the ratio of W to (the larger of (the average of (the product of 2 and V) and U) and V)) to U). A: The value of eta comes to 1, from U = 0.84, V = 0.5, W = 1.04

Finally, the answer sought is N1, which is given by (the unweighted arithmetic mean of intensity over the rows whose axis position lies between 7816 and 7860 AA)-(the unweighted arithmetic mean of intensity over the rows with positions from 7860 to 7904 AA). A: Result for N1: -0.76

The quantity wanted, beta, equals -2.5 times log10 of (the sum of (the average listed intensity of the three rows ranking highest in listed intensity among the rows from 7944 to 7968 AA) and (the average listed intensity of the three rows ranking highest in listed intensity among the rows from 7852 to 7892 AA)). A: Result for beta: -4.14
